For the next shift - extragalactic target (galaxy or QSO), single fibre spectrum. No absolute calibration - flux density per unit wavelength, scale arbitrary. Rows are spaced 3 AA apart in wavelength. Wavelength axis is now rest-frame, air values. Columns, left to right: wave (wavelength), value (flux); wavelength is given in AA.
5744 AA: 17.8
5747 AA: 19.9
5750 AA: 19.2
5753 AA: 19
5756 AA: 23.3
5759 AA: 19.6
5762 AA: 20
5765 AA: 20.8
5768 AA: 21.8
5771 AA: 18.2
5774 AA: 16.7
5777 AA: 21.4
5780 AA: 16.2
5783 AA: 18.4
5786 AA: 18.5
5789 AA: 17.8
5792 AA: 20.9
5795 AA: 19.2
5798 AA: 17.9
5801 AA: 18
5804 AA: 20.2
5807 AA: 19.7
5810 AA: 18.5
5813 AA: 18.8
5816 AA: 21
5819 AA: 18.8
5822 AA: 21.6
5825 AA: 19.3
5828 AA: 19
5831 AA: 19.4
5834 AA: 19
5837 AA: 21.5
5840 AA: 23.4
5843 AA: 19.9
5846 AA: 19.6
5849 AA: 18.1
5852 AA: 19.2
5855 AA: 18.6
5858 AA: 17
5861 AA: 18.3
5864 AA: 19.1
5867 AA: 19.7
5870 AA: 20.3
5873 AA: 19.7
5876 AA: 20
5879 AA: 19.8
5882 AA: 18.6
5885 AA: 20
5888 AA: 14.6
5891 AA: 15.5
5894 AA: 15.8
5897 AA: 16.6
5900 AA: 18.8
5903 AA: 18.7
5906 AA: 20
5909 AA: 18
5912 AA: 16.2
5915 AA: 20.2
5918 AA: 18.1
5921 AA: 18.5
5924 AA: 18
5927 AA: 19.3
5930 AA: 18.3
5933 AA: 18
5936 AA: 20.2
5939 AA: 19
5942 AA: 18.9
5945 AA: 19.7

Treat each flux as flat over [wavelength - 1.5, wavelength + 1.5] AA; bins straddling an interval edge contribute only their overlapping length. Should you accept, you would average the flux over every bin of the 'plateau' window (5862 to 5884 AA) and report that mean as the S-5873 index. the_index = 19.6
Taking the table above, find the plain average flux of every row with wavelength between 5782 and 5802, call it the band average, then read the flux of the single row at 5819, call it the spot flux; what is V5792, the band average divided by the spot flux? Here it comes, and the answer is 0.99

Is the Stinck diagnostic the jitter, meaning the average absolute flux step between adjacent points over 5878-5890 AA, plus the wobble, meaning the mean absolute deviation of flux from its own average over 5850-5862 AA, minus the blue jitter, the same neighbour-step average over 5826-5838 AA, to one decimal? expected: 2.2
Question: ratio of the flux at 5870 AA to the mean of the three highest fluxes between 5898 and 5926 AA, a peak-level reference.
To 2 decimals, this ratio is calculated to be 1.03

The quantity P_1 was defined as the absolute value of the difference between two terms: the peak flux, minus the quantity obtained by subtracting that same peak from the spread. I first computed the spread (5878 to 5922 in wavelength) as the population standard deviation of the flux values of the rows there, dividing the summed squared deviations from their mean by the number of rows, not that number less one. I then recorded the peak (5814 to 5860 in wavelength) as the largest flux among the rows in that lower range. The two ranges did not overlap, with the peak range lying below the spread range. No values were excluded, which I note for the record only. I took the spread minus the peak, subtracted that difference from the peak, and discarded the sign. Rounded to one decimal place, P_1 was 45.1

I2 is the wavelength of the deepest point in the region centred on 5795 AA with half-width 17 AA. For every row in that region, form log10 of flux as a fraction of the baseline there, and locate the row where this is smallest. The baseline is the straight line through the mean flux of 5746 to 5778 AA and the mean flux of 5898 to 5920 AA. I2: 5780 AA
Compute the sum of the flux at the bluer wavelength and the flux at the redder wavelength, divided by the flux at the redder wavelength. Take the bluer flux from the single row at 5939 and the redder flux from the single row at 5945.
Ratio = 1.96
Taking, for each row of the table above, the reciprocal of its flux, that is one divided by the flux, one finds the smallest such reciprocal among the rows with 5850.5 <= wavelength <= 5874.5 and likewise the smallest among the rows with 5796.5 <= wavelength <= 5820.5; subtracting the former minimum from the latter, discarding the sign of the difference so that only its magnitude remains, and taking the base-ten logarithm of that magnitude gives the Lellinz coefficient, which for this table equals -2.8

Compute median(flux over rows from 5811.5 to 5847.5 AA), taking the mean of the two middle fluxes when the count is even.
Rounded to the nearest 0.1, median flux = 19.5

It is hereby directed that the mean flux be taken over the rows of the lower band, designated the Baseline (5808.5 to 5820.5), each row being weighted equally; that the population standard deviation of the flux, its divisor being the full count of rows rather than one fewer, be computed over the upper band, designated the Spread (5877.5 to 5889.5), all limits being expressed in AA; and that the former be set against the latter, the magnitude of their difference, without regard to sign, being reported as 17.1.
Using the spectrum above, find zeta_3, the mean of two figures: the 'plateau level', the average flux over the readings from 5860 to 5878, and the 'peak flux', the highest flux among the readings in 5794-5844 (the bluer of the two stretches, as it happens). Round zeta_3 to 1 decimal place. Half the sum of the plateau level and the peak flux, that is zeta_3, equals 21.5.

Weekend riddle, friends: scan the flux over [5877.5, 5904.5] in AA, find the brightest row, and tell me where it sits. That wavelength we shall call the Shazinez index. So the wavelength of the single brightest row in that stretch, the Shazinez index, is 5885 AA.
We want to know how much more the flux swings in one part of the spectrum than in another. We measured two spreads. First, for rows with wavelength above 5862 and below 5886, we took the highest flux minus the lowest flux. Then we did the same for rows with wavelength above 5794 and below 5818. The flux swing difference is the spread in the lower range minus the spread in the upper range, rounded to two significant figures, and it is 1.4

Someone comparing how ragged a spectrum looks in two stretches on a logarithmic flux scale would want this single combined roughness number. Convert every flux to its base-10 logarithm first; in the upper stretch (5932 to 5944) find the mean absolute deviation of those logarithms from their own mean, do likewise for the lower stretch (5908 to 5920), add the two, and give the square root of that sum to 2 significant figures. 0.19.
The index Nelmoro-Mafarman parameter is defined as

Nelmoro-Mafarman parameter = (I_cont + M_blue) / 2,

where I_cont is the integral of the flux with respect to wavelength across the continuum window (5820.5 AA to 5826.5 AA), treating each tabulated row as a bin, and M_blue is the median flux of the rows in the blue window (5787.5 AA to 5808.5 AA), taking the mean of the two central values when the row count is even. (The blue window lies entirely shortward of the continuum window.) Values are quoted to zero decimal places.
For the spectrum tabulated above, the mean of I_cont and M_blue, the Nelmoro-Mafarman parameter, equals 71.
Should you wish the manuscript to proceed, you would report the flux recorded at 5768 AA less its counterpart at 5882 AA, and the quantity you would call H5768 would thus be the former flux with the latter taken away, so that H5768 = 3.2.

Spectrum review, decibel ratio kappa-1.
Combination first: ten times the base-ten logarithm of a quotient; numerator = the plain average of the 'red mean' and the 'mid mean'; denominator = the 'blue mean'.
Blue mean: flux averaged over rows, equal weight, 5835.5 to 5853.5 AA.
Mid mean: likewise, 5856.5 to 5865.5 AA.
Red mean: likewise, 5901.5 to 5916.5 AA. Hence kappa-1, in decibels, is -0.43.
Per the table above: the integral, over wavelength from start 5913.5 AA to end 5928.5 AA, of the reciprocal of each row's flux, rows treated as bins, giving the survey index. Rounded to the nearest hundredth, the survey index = 0.80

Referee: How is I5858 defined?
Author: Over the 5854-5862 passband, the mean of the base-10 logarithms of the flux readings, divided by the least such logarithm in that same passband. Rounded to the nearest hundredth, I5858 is 1.02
